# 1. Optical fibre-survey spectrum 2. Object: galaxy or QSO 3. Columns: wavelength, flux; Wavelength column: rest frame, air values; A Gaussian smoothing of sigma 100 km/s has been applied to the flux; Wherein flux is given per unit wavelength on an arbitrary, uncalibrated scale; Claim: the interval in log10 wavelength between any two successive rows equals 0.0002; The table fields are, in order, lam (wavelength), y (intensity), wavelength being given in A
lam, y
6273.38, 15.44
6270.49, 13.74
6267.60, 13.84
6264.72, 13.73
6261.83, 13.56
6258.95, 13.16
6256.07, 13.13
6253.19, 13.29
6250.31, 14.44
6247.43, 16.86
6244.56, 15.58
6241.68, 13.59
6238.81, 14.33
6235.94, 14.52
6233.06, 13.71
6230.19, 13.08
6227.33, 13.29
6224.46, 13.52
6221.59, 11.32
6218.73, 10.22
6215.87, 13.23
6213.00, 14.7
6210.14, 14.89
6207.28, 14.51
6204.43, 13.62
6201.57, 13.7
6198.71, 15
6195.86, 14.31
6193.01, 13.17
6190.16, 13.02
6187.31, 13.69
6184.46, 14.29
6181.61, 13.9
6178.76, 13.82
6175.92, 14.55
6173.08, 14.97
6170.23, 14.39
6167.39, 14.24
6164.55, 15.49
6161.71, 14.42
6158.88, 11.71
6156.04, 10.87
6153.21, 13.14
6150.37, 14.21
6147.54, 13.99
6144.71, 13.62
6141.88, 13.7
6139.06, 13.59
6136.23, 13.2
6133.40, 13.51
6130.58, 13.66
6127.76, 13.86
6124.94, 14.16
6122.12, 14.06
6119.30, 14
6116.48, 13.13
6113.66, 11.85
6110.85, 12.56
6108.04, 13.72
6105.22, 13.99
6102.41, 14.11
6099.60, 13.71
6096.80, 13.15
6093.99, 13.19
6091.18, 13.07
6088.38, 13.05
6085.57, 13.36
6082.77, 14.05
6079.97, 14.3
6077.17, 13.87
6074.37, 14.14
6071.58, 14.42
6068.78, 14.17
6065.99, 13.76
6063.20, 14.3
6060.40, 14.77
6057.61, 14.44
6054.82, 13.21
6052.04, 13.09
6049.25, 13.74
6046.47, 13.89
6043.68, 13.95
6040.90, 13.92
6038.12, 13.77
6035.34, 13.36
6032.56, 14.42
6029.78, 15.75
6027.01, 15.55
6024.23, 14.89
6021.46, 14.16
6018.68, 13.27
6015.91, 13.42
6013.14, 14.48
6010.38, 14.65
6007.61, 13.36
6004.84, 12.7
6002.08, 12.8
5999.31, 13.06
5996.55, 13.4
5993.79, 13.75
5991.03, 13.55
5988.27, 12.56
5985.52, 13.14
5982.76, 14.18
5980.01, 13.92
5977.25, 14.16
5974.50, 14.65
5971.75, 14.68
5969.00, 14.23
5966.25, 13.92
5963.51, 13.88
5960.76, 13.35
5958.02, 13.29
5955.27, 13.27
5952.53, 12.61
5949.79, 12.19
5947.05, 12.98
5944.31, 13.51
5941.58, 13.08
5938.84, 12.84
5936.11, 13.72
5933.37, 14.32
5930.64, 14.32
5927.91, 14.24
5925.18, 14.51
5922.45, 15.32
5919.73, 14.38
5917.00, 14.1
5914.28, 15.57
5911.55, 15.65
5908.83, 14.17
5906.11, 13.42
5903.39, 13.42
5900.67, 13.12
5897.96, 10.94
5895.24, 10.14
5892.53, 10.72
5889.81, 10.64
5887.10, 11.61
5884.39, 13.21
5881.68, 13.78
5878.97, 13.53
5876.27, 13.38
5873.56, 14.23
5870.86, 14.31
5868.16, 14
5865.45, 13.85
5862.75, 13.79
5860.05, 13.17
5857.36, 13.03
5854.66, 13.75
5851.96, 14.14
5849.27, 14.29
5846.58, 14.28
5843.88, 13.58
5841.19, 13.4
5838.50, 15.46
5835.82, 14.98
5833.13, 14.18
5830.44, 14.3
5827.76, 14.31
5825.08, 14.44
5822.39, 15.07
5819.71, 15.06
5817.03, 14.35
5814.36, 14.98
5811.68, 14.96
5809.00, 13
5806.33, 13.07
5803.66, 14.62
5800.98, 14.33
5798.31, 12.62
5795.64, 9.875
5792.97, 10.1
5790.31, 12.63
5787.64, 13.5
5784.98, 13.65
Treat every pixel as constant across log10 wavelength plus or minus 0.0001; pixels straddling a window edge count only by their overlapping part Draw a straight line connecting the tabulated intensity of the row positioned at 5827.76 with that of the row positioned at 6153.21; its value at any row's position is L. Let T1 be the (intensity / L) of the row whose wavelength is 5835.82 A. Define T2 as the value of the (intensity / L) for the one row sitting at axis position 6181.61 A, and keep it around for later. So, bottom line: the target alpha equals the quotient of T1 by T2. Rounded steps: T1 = 1.05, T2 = 1.07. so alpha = 0.98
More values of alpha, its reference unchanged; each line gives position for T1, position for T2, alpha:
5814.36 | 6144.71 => 1.01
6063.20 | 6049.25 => 1.04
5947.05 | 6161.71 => 0.85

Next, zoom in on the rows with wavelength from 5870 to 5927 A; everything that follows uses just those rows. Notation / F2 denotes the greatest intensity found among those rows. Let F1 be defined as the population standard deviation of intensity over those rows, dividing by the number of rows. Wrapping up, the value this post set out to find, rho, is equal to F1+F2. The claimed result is 17.2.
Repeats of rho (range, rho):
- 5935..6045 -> 16.5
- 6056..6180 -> 16.3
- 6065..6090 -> 14.8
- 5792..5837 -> 16.6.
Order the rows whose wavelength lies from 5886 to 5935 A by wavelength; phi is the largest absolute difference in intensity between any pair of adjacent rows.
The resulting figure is 2.2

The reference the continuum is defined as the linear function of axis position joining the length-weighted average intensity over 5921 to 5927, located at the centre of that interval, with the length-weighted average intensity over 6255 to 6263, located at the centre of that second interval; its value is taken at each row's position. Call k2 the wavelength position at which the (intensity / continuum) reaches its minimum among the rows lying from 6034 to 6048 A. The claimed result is 6035.34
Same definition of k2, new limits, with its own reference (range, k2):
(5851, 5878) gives 5857.36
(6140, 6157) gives 6156.04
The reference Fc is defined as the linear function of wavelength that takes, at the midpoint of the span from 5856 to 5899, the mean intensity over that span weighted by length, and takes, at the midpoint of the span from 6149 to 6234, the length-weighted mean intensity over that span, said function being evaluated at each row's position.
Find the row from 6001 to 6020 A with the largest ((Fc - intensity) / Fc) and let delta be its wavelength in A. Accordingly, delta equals 6004.84 A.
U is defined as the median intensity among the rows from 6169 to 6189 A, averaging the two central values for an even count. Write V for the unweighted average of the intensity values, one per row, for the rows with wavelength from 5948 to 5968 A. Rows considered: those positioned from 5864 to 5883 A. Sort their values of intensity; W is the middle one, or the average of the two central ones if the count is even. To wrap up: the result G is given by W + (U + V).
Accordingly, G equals 41.4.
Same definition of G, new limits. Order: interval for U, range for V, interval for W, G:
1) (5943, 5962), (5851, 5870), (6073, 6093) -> 40.8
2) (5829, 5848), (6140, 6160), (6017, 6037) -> 41.7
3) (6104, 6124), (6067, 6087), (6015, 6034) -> 42.2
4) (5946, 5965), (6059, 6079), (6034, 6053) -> 41.2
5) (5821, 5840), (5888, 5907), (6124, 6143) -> 39.9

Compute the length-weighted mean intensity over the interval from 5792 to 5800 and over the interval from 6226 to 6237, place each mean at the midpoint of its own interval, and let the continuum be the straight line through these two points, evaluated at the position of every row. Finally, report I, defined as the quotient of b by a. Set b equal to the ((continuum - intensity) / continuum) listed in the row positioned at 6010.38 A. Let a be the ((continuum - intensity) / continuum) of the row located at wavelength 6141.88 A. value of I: 4.1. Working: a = -0.05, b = -0.19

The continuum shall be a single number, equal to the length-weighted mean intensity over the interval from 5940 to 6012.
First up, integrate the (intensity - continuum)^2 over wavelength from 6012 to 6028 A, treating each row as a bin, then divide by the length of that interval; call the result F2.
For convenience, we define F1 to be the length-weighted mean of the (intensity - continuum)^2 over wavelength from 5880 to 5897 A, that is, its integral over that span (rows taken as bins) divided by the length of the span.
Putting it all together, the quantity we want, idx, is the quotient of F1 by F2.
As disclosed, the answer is 4.2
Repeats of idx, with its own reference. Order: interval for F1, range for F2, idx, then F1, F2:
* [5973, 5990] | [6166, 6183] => 0.7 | 0.56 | 0.8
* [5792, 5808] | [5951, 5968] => 19.2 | 4.34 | 0.2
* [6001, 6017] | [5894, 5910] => 0.2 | 0.59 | 3.0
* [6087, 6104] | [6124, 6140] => 1.6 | 0.17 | 0.1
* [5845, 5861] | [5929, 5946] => 1.0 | 0.34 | 0.3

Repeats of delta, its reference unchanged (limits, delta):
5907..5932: 5917.00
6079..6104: 6088.38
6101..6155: 6113.66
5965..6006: 5988.27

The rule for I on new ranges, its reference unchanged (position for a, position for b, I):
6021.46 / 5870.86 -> 1.7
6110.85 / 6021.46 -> -5.3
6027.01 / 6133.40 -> 0.1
